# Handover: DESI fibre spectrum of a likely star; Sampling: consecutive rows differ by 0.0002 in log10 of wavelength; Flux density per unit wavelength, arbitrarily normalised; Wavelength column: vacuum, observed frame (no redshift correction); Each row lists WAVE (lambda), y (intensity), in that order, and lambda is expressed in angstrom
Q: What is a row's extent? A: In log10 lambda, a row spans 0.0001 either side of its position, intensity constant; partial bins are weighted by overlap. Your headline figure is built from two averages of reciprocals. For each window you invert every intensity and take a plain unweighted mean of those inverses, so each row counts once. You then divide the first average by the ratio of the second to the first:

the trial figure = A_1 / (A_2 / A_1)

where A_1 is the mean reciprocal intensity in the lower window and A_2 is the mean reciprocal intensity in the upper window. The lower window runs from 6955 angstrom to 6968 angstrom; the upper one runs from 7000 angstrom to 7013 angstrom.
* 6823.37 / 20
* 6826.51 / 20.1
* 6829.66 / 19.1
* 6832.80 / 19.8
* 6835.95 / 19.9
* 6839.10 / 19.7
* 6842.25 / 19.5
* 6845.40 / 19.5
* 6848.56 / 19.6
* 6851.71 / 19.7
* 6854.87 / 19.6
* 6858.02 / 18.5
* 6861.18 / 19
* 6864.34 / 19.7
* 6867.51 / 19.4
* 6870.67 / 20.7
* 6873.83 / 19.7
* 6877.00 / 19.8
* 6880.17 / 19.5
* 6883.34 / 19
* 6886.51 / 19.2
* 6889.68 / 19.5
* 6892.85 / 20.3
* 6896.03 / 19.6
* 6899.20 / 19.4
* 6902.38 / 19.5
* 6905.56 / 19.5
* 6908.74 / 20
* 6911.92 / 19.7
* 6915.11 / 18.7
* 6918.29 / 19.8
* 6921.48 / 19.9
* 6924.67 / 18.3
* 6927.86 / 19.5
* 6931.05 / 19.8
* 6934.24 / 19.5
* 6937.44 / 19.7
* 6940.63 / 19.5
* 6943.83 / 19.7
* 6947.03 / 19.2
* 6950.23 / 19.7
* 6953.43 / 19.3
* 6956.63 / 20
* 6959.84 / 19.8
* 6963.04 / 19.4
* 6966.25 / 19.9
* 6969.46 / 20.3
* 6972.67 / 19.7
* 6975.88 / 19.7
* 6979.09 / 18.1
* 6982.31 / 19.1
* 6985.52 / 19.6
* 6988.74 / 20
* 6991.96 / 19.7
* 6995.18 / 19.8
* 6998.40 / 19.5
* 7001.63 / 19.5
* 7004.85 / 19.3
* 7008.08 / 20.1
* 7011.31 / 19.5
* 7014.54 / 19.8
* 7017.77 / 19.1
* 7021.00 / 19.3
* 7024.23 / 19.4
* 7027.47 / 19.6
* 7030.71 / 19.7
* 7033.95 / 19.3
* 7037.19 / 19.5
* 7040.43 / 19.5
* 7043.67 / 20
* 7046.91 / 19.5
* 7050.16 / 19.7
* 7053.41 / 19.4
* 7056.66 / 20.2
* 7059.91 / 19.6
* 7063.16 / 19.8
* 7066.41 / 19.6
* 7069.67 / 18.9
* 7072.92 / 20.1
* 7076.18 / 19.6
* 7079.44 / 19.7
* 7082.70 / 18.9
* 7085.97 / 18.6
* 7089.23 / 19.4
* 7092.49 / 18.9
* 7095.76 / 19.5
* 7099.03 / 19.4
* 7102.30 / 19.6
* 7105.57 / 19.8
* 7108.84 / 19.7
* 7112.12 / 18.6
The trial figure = 0.0501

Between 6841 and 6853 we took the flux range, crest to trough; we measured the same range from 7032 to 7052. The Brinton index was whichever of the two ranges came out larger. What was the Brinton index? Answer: 0.70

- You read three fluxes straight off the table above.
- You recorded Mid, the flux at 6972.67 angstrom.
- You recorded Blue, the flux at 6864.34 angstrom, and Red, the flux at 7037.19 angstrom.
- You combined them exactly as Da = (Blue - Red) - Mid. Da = -19.5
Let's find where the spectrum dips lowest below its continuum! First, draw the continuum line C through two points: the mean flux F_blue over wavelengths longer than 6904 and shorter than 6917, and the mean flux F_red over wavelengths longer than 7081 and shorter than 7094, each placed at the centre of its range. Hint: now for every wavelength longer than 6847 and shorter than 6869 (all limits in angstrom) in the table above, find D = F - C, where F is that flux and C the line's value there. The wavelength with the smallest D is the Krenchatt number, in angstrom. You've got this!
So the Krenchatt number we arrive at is 6858.02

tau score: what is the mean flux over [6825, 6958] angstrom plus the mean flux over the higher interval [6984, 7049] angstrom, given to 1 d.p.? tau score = 39.1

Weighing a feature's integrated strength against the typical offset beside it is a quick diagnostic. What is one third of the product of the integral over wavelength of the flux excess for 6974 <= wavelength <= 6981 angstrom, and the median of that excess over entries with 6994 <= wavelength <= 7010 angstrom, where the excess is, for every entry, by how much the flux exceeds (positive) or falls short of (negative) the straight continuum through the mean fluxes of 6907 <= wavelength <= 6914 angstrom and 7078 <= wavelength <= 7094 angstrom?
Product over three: -0.1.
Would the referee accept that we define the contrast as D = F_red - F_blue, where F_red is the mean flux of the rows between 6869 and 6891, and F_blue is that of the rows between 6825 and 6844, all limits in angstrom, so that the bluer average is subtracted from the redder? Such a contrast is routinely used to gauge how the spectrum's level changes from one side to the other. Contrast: -0.05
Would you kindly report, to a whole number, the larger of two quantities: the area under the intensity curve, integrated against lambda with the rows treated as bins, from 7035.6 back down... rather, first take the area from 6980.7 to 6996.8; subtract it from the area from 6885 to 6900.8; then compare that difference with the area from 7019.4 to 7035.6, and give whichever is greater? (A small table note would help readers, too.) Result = 315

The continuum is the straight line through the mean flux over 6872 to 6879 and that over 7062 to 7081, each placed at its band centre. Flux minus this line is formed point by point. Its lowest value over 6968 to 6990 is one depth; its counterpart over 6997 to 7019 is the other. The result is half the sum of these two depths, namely -1.07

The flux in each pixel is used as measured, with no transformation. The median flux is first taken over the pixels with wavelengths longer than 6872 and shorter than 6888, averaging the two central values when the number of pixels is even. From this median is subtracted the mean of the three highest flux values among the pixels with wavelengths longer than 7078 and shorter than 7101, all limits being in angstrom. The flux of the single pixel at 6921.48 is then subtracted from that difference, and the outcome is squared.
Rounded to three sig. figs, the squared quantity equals 397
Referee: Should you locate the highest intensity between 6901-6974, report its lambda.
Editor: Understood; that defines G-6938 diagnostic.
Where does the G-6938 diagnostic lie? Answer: 6969.46 angstrom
